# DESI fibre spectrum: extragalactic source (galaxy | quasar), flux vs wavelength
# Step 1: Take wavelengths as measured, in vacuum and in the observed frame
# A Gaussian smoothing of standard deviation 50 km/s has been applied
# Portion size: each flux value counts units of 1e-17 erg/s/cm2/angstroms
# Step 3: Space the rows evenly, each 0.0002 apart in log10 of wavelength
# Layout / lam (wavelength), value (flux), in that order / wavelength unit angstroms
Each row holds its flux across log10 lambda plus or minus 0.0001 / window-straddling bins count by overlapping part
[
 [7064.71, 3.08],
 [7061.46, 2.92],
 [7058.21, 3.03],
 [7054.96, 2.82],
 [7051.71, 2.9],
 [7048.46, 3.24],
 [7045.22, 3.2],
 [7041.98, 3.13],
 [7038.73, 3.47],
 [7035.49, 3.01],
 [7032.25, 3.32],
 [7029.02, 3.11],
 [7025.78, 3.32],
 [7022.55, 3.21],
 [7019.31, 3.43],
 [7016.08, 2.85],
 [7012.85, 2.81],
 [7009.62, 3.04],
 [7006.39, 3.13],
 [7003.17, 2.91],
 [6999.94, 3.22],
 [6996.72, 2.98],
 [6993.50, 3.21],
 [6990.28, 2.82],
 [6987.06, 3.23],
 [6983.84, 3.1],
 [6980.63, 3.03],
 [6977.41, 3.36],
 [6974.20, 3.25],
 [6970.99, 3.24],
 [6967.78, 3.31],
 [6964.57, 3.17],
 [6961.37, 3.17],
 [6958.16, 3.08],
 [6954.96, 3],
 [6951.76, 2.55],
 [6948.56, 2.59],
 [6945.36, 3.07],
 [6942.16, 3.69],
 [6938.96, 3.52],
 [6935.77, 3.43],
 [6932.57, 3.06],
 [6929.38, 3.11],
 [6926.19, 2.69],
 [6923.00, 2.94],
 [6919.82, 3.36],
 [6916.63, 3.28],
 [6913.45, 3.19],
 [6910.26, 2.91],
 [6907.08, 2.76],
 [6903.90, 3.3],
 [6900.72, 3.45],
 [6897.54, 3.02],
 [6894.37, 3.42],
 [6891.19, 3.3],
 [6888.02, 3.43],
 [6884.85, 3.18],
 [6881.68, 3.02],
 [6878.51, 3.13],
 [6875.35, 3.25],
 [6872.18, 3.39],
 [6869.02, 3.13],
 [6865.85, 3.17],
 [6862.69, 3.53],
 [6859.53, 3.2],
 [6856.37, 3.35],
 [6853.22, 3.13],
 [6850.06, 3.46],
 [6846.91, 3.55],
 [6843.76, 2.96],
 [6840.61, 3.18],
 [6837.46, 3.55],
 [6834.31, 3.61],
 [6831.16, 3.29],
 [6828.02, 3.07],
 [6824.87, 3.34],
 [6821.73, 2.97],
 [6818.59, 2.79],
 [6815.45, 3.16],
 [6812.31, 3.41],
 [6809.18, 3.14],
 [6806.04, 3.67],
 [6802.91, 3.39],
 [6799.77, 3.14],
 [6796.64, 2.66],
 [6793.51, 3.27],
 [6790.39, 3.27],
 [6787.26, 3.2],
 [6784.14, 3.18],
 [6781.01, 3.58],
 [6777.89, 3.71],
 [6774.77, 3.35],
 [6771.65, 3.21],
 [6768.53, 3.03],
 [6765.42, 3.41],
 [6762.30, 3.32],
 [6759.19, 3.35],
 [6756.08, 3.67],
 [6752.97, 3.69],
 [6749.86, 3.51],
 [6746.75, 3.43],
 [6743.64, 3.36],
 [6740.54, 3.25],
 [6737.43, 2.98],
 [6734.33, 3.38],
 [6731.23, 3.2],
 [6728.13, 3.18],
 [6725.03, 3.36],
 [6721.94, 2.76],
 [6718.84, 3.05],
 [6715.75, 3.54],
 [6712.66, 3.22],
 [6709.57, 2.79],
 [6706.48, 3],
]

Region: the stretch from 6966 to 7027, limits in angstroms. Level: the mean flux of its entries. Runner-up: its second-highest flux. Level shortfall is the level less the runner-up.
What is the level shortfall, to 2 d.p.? -0.23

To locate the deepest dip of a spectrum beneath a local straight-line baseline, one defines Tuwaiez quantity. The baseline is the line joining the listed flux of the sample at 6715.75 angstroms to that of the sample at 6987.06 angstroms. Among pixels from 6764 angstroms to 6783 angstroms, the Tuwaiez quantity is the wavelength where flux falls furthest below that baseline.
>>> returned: 6768.53 angstroms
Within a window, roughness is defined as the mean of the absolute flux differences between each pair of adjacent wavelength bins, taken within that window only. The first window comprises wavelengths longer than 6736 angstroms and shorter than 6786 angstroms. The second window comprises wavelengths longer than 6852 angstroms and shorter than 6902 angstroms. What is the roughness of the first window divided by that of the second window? 0.86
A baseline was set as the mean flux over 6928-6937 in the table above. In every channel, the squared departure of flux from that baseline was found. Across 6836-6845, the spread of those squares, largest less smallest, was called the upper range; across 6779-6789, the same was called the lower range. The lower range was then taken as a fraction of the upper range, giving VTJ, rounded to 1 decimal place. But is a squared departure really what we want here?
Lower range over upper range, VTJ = 1.2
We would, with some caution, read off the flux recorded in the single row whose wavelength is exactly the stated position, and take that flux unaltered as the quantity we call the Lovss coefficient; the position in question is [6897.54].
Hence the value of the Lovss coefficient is 3.02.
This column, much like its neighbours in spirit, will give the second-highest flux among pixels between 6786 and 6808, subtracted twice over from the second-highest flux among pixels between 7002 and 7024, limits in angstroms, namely -3.57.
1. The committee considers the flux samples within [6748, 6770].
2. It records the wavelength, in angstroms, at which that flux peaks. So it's 6752.97 angstroms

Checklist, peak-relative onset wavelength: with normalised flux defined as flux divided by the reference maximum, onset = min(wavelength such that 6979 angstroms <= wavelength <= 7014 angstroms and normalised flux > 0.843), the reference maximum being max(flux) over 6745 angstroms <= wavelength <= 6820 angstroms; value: 6987.06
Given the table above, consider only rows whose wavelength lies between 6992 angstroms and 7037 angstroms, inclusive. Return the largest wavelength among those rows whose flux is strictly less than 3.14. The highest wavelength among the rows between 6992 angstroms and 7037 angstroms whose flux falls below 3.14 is 7035.49 angstroms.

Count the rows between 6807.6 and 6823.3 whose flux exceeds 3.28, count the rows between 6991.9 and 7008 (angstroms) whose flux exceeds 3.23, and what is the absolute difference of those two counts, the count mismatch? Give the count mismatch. 1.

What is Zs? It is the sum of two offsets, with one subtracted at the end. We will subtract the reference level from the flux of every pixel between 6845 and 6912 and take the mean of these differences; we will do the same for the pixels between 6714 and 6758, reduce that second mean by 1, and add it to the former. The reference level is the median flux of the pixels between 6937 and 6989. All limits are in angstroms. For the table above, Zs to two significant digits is -0.79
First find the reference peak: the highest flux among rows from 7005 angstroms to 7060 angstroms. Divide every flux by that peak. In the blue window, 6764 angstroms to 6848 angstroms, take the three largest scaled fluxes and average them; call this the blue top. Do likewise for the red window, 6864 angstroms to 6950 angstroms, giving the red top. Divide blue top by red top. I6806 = 1.03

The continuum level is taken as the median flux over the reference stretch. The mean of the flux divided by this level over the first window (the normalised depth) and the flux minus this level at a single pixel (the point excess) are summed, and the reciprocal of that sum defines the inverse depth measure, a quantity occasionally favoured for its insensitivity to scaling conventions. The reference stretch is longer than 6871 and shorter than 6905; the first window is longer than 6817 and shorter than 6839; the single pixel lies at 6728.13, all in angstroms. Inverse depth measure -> 1.2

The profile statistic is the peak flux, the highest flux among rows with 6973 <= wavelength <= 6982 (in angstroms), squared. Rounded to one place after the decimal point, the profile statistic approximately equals 11.3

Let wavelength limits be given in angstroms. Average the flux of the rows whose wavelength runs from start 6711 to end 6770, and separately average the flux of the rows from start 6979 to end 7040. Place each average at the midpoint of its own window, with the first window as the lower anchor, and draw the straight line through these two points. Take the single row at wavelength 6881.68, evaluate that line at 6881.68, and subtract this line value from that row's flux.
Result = -0.18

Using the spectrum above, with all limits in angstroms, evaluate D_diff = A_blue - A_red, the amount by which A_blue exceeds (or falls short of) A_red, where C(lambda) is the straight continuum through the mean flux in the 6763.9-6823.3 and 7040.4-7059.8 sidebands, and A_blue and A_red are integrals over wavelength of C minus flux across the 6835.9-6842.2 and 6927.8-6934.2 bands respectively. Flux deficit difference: -1.3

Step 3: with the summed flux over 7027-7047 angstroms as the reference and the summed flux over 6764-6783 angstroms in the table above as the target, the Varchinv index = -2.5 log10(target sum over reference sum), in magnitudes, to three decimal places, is -0.058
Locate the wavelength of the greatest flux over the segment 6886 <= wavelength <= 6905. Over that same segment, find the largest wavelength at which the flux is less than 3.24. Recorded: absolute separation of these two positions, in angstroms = 3.2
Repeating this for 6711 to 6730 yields 12.4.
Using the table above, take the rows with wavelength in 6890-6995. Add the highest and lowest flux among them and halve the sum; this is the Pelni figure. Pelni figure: 3.12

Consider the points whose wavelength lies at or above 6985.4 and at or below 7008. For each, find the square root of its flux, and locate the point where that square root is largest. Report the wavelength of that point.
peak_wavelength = 6987.06 angstroms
